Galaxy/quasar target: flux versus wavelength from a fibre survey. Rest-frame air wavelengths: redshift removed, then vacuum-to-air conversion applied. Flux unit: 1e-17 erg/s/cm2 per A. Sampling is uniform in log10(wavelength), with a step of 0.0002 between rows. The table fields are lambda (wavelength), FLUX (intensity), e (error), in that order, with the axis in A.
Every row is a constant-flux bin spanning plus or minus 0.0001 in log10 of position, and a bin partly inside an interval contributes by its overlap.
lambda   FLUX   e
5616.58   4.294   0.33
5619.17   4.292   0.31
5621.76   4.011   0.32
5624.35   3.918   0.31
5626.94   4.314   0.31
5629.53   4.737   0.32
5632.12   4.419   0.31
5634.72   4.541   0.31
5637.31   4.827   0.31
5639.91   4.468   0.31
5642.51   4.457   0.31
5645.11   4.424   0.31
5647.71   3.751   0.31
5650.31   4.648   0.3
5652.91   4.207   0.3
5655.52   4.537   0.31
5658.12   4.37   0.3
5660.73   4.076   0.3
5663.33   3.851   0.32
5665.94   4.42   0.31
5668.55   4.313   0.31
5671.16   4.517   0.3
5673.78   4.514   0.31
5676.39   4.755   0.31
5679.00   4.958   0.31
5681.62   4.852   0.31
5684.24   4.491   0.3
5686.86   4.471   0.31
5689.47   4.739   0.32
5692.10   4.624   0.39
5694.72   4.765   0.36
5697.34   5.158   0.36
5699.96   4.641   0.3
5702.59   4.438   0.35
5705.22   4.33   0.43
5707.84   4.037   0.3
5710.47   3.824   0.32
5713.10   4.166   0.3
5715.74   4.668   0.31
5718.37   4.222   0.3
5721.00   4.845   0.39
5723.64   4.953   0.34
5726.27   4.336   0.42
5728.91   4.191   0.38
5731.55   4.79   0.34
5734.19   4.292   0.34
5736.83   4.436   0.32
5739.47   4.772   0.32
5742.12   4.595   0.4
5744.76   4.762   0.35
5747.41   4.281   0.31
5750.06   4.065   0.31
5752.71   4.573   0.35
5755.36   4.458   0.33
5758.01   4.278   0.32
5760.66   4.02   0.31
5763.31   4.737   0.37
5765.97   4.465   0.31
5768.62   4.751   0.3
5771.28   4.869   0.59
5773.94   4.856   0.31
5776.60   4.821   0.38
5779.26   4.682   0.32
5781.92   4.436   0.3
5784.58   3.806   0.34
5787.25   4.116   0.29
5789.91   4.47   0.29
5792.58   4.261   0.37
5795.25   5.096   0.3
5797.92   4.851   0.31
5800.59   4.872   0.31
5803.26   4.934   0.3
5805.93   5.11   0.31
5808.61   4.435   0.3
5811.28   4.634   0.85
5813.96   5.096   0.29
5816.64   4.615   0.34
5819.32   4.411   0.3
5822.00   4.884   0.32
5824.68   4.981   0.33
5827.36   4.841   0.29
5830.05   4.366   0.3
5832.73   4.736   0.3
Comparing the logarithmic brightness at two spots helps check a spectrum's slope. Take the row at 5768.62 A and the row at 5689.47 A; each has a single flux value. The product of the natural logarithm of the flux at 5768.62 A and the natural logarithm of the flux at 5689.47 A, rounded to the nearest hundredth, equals 2.42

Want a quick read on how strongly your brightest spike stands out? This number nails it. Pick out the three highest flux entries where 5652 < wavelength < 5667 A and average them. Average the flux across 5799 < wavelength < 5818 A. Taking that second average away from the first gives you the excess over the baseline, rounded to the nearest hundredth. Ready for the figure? -0.37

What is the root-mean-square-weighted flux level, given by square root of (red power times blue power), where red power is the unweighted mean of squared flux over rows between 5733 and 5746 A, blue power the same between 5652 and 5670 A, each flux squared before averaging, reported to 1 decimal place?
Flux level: 19.5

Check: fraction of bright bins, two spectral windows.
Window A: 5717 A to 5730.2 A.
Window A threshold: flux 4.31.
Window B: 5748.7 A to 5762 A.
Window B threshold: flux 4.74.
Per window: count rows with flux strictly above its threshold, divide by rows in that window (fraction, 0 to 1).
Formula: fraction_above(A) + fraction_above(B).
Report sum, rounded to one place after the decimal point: 0.6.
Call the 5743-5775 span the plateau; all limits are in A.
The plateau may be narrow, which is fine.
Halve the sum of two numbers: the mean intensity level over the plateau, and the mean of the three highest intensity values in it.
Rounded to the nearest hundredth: 4.67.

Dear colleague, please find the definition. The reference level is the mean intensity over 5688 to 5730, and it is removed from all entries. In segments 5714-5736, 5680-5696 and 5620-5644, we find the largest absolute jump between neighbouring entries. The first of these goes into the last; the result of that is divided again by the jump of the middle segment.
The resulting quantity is 1.9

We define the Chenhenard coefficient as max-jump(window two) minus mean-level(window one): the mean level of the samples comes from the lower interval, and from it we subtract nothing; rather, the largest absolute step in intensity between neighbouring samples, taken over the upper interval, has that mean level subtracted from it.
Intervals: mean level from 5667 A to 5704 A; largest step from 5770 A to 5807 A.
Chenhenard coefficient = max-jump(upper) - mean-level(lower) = -3.82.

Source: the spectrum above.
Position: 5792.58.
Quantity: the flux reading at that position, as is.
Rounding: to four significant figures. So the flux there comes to 4.261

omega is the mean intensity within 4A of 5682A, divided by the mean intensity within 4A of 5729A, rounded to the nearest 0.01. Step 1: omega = 1.07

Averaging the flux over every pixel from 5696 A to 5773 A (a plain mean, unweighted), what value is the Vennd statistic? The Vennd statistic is 4.48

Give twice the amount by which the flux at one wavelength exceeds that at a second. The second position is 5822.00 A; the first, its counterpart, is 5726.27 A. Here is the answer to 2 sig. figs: -1.1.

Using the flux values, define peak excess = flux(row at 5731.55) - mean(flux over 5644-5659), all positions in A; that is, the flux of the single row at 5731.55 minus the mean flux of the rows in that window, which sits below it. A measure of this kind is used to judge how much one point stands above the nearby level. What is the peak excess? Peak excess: 0.47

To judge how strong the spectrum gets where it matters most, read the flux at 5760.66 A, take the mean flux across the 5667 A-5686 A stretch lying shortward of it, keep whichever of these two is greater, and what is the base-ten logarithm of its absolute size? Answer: 0.665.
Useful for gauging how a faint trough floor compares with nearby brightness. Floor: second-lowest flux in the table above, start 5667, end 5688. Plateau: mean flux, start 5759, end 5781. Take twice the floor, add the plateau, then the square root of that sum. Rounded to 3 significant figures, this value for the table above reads 3.69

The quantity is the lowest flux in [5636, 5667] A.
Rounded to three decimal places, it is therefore 3.751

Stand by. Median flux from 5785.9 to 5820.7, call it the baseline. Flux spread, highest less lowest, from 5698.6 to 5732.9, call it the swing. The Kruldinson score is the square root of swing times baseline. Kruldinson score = 2.29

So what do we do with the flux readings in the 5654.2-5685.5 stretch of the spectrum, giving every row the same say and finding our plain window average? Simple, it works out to 4.471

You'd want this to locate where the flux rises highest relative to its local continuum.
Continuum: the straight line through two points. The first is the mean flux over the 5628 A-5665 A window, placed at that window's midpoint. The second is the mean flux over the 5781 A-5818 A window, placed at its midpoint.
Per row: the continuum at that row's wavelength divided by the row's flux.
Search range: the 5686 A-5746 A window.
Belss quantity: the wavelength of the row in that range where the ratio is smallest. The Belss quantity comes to 5697.34 A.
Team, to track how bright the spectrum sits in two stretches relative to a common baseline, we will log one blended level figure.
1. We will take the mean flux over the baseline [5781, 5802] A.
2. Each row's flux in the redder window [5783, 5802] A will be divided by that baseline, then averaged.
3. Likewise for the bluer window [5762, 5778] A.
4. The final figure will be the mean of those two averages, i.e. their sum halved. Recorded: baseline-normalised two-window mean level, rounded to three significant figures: 1.03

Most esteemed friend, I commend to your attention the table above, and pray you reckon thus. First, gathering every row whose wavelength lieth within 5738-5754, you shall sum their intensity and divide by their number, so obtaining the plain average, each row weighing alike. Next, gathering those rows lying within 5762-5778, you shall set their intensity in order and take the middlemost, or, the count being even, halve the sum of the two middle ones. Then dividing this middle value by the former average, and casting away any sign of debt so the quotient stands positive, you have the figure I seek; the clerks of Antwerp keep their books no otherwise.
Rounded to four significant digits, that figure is 1.062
